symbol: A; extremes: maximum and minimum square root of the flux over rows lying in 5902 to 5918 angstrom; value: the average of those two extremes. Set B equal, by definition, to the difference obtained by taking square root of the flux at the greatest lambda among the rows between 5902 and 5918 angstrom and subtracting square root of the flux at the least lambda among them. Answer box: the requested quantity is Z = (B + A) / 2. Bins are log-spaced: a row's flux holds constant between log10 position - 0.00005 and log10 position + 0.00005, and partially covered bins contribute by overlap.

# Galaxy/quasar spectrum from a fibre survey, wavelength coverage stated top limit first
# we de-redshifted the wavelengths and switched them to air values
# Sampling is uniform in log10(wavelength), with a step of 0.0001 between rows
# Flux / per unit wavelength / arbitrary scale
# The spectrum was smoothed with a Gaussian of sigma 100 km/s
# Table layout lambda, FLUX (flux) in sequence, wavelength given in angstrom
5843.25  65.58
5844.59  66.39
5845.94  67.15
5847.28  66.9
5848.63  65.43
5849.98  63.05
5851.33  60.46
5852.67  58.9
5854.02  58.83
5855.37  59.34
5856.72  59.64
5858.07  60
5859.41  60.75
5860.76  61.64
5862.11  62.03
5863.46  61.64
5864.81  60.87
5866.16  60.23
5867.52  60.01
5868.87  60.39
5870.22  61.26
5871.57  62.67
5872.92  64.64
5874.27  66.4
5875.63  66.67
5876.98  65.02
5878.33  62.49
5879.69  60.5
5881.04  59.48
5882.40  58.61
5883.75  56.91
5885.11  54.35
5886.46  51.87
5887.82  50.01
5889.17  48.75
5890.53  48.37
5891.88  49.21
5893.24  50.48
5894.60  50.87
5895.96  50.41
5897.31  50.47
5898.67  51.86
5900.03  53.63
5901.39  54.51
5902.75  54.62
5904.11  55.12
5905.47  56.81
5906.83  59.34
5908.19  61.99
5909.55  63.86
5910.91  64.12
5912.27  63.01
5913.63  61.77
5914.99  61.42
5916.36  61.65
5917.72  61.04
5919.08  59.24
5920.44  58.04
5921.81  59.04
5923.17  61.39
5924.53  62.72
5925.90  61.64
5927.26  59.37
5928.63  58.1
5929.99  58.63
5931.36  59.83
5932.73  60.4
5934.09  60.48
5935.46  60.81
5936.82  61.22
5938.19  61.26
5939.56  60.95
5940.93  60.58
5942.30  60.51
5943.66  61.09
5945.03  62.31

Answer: 4.06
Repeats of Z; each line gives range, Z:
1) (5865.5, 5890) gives 3.40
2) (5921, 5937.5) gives 3.96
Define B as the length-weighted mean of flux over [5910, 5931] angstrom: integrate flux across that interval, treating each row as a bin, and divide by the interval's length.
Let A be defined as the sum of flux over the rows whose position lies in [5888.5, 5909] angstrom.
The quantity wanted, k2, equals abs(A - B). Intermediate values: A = 796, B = 60.8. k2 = 736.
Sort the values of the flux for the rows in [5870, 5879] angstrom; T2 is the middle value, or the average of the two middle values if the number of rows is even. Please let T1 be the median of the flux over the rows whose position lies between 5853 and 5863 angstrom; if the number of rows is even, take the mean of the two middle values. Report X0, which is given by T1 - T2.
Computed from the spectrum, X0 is -5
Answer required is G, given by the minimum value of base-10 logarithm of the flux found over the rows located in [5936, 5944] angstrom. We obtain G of 1.78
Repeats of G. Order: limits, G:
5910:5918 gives 1.79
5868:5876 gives 1.78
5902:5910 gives 1.74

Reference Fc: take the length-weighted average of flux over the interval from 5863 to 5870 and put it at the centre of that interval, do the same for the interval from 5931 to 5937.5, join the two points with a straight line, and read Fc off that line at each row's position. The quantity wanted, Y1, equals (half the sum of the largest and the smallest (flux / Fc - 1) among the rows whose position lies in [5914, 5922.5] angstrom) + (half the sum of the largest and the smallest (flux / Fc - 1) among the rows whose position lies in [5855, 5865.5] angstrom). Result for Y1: -0.01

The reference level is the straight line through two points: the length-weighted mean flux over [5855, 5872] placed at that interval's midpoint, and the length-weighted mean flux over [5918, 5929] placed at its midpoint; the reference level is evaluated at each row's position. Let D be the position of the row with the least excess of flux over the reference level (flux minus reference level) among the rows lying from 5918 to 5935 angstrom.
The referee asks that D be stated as 5920.44 angstrom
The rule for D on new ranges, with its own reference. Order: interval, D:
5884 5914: 5890.53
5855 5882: 5855.37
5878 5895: 5890.53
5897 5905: 5897.31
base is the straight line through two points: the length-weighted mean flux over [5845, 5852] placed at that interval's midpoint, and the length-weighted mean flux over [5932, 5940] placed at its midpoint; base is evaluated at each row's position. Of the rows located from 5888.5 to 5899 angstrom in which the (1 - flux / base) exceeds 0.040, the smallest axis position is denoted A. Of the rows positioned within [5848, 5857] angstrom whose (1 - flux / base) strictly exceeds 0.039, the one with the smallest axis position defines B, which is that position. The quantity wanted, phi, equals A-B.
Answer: 37.8 angstrom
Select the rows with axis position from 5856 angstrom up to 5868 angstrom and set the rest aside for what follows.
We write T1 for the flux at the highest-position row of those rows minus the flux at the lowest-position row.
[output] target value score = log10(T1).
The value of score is -0.4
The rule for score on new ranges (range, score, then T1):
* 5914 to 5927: -0.7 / 0.2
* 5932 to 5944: -0.2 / 0.7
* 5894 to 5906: 0.8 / 5.9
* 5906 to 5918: 0.2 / 1.7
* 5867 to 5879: 0.4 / 2.5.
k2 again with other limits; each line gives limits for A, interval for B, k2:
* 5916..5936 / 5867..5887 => 842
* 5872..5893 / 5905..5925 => 802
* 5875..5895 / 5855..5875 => 772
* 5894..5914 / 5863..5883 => 790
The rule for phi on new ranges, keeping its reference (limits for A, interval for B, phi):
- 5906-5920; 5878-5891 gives 27.1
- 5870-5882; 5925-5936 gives -48.9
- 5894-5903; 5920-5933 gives -25.8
